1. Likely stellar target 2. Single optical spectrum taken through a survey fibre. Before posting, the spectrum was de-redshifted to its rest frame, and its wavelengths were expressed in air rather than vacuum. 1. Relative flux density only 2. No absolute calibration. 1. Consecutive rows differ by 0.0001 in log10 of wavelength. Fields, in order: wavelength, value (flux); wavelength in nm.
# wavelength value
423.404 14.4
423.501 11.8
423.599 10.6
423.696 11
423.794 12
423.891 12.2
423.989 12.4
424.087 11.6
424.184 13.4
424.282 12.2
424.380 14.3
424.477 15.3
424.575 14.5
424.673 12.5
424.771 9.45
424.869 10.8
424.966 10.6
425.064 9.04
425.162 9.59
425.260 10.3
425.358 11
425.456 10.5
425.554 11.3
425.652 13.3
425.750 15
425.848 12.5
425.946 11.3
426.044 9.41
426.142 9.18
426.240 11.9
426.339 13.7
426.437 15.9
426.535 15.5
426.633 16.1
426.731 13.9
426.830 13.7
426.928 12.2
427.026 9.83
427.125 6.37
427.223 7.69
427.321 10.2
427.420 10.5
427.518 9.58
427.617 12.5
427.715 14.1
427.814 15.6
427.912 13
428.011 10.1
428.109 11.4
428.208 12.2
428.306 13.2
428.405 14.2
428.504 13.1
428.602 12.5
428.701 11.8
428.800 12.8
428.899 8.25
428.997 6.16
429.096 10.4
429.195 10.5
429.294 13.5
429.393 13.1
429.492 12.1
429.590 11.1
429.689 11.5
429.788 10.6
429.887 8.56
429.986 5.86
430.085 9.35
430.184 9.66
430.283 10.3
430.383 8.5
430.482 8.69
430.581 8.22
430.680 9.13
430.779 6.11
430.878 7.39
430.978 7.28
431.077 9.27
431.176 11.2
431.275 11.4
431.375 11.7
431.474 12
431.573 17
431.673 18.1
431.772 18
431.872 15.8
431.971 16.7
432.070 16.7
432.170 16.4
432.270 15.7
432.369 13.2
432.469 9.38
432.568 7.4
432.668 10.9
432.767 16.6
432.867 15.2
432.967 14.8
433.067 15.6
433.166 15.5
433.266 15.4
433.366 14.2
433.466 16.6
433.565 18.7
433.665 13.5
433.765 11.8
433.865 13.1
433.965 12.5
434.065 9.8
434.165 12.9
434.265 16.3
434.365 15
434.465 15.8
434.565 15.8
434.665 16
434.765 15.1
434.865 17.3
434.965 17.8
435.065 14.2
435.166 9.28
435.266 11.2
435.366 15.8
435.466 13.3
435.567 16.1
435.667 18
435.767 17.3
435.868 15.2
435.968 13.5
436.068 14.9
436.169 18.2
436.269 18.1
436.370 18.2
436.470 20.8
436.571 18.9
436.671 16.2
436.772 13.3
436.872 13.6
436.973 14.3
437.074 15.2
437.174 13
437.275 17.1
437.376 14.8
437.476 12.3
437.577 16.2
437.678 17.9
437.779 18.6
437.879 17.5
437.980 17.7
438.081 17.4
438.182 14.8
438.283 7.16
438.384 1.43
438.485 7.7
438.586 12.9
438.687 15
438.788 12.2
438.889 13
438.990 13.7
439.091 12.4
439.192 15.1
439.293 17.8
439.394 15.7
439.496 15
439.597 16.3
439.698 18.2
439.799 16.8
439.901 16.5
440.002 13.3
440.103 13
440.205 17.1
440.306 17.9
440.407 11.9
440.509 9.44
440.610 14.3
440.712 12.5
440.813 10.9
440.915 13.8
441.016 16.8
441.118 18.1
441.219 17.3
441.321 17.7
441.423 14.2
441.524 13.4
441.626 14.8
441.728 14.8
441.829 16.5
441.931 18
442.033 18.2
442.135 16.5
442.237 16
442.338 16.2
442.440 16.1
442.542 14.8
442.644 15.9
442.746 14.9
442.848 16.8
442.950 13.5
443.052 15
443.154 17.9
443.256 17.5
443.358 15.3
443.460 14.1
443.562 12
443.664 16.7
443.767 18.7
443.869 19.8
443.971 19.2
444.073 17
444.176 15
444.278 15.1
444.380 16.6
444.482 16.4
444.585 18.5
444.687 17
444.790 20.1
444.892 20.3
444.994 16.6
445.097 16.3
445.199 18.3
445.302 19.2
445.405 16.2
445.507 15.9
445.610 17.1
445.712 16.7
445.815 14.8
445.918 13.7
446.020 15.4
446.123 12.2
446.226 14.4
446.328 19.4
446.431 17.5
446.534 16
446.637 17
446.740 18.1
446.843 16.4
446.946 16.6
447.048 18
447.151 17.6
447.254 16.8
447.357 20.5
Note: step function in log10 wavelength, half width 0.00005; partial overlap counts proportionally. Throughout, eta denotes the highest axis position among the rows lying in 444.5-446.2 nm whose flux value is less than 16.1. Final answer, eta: 446.123 nm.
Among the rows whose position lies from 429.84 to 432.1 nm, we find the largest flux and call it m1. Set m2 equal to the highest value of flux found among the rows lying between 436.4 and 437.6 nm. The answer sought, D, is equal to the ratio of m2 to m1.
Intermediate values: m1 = 18.1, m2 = 20.8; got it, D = 1.1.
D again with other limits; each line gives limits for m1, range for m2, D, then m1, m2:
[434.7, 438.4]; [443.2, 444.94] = 1.0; 20.8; 20.3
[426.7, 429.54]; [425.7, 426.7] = 1.0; 15.6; 16.1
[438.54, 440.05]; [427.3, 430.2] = 0.9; 18.2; 15.6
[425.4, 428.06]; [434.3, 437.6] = 1.3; 16.1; 20.8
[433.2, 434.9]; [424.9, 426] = 0.8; 18.7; 15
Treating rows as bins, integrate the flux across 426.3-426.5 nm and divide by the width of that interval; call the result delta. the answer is 14.9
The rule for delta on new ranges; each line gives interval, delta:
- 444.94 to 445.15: 16.6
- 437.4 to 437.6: 14.1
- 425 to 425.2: 9.4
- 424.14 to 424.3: 12.9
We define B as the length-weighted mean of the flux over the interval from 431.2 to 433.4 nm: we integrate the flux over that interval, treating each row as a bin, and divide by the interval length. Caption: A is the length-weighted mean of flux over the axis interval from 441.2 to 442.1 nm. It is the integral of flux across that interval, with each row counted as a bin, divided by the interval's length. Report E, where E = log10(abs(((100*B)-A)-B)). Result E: 3.15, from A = 16.1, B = 14.4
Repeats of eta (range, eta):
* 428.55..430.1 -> 430.085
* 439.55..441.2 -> 440.915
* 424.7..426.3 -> 426.240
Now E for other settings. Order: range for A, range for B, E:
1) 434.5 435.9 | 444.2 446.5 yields 3.21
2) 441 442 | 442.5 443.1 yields 3.17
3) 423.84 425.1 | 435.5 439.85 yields 3.17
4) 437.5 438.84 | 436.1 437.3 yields 3.21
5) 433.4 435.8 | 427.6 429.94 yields 3.06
